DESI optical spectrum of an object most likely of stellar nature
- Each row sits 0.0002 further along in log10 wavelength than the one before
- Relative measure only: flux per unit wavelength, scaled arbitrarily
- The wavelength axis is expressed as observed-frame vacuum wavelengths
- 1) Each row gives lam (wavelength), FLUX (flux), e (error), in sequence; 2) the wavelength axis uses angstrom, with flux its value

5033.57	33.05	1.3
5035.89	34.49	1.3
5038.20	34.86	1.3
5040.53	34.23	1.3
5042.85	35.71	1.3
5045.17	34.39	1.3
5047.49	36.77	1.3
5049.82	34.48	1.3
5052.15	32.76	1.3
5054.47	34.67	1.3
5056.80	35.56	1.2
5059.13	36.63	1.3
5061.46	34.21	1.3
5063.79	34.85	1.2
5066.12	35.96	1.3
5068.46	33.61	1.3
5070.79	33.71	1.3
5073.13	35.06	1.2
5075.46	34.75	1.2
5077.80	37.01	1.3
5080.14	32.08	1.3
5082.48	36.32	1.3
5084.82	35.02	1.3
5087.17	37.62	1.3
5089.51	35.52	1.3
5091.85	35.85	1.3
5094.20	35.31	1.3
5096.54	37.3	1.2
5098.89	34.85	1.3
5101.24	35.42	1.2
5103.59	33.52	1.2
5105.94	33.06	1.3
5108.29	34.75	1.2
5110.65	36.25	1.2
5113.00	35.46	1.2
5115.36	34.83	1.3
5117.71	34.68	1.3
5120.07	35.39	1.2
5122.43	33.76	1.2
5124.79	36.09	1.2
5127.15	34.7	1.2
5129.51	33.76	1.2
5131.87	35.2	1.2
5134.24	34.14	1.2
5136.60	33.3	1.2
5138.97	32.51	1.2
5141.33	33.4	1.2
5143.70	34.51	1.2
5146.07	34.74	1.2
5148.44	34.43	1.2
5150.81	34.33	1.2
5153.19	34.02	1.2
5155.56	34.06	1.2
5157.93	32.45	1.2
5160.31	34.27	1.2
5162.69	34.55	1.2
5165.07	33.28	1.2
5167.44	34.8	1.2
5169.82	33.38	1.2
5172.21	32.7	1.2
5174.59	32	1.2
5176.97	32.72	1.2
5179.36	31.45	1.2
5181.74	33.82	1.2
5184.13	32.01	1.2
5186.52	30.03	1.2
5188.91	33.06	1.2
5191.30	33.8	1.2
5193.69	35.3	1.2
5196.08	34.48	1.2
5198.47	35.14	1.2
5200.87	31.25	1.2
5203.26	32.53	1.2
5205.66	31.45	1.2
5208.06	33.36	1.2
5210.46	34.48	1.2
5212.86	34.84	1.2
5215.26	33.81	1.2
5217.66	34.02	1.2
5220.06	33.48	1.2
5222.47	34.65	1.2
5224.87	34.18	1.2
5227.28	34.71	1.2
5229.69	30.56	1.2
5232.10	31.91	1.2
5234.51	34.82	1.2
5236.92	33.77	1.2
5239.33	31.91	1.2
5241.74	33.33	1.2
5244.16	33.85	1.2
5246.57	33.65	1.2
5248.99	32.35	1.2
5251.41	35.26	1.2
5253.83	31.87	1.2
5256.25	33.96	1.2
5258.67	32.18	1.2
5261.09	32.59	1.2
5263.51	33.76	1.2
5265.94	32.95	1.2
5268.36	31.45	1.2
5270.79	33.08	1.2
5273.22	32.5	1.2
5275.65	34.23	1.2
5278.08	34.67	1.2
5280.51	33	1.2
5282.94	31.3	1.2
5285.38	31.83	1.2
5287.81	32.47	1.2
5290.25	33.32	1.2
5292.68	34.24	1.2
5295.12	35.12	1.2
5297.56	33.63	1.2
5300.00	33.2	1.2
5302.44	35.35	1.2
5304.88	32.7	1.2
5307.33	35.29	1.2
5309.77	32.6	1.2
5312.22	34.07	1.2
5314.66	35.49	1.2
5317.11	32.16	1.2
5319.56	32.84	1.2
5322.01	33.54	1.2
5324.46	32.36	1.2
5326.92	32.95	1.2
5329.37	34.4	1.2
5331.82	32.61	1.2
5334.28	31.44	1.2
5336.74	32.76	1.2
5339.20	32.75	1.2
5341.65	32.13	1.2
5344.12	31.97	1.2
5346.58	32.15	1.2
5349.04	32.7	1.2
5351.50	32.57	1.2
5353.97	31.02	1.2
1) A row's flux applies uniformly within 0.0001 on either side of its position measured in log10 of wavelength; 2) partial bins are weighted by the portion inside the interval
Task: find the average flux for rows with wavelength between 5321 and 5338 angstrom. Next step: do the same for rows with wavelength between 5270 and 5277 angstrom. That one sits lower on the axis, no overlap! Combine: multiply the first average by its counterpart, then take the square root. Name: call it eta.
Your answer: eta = 33.1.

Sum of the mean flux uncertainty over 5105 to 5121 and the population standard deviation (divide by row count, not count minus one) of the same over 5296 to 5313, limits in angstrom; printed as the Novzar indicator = 1.24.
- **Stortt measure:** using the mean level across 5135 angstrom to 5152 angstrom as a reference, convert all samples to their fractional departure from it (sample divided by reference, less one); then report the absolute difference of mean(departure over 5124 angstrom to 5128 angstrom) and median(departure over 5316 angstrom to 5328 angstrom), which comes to 0.075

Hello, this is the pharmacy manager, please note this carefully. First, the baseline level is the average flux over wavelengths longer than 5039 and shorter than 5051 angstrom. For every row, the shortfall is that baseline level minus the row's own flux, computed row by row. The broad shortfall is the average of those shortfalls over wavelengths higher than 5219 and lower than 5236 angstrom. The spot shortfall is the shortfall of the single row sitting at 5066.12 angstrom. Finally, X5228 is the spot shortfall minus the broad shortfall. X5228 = -2.5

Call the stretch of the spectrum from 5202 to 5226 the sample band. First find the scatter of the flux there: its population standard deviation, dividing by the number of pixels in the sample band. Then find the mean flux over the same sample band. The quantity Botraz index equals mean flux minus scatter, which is 32.7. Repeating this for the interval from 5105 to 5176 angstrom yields 33.1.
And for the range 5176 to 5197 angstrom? 31.4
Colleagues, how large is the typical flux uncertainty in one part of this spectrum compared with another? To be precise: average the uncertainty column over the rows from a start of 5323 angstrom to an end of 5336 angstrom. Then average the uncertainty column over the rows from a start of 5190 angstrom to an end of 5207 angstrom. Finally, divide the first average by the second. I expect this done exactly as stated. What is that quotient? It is 1.000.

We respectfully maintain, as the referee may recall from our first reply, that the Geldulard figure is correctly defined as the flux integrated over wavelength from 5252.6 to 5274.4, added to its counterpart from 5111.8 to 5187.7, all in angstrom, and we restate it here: 3276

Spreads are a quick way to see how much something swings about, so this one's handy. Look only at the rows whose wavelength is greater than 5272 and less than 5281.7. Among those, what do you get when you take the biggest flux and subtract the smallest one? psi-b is 2.2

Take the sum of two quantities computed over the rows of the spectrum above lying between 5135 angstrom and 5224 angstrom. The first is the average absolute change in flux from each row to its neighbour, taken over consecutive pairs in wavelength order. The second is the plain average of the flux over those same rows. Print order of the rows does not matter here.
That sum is 34.6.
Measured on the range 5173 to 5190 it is 34.0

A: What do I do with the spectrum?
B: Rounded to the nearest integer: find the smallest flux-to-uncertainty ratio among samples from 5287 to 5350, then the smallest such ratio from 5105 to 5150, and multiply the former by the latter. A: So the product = 666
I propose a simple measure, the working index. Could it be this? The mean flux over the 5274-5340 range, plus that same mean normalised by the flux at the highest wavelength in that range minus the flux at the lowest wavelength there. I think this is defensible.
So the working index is 11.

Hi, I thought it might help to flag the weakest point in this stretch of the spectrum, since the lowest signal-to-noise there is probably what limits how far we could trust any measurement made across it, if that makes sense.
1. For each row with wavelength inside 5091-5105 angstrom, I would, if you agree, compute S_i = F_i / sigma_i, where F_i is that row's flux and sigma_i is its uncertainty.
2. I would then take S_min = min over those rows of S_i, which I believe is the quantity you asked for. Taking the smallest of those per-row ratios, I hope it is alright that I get 26.8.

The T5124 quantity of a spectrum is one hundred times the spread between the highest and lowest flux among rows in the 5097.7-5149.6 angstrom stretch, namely 374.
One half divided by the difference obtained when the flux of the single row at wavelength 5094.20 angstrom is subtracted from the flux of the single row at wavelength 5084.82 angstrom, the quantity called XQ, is -1.7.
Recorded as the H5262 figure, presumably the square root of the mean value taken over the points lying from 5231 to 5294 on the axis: 5.75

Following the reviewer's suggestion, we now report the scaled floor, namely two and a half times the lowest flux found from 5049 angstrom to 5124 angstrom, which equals 80.2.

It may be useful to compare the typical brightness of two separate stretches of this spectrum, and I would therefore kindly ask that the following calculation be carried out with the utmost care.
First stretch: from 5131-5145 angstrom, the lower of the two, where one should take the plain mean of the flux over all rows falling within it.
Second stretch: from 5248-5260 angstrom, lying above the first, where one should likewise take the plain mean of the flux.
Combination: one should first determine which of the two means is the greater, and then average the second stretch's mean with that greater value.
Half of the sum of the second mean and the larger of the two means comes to 33.5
